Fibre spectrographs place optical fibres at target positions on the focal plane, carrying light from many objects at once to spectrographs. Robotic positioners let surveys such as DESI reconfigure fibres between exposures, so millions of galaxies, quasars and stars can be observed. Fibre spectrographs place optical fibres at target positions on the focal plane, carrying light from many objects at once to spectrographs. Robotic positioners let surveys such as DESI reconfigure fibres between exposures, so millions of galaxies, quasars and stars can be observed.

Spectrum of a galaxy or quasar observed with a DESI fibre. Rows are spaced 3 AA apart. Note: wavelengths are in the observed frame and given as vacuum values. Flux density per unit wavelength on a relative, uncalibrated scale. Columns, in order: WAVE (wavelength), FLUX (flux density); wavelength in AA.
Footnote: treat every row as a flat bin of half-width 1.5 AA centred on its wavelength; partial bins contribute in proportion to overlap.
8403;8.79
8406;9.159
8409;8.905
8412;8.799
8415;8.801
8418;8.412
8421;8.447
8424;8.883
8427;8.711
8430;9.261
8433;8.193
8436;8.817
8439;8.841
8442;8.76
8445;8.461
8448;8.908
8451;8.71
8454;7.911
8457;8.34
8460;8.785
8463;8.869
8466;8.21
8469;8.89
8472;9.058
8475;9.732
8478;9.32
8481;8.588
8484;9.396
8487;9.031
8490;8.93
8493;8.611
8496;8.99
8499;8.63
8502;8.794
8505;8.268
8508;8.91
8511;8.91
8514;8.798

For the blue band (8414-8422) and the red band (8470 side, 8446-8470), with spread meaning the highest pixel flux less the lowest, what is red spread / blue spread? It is 2.6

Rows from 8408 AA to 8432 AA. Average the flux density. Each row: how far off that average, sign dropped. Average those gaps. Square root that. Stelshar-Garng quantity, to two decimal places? 0.44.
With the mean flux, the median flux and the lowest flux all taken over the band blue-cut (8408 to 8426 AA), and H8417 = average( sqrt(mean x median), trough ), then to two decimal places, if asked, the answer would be 8.58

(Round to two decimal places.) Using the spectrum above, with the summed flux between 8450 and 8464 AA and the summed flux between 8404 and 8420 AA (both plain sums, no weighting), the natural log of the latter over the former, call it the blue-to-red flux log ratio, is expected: 0.03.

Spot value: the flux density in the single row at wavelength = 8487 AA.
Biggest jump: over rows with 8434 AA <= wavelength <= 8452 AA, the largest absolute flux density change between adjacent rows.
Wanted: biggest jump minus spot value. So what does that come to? -8.58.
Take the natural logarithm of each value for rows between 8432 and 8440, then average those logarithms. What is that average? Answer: 2.15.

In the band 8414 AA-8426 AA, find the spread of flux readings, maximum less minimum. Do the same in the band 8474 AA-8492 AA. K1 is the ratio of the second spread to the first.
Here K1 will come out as 2.4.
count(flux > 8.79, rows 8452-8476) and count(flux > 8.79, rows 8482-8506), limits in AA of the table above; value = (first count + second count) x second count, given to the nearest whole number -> 45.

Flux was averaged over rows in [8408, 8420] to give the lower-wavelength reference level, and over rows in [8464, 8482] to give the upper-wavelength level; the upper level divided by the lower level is 1.03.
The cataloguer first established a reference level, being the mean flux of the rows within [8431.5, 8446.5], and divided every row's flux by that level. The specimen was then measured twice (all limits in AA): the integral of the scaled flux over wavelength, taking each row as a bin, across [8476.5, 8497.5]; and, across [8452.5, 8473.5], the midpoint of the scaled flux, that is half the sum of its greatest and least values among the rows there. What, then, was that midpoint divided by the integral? 0.045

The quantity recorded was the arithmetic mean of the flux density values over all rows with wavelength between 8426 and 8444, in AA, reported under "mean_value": 8.76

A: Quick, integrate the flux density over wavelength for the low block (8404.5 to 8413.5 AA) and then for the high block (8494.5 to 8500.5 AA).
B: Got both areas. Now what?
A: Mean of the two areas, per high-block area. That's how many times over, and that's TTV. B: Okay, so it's 1.26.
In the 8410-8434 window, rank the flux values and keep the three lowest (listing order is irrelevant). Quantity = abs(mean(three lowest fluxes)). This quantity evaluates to 8.35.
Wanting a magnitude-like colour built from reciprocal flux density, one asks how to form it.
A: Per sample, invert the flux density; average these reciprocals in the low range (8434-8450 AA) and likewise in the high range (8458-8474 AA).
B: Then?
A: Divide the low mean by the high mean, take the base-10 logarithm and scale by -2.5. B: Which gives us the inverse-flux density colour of 0.00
